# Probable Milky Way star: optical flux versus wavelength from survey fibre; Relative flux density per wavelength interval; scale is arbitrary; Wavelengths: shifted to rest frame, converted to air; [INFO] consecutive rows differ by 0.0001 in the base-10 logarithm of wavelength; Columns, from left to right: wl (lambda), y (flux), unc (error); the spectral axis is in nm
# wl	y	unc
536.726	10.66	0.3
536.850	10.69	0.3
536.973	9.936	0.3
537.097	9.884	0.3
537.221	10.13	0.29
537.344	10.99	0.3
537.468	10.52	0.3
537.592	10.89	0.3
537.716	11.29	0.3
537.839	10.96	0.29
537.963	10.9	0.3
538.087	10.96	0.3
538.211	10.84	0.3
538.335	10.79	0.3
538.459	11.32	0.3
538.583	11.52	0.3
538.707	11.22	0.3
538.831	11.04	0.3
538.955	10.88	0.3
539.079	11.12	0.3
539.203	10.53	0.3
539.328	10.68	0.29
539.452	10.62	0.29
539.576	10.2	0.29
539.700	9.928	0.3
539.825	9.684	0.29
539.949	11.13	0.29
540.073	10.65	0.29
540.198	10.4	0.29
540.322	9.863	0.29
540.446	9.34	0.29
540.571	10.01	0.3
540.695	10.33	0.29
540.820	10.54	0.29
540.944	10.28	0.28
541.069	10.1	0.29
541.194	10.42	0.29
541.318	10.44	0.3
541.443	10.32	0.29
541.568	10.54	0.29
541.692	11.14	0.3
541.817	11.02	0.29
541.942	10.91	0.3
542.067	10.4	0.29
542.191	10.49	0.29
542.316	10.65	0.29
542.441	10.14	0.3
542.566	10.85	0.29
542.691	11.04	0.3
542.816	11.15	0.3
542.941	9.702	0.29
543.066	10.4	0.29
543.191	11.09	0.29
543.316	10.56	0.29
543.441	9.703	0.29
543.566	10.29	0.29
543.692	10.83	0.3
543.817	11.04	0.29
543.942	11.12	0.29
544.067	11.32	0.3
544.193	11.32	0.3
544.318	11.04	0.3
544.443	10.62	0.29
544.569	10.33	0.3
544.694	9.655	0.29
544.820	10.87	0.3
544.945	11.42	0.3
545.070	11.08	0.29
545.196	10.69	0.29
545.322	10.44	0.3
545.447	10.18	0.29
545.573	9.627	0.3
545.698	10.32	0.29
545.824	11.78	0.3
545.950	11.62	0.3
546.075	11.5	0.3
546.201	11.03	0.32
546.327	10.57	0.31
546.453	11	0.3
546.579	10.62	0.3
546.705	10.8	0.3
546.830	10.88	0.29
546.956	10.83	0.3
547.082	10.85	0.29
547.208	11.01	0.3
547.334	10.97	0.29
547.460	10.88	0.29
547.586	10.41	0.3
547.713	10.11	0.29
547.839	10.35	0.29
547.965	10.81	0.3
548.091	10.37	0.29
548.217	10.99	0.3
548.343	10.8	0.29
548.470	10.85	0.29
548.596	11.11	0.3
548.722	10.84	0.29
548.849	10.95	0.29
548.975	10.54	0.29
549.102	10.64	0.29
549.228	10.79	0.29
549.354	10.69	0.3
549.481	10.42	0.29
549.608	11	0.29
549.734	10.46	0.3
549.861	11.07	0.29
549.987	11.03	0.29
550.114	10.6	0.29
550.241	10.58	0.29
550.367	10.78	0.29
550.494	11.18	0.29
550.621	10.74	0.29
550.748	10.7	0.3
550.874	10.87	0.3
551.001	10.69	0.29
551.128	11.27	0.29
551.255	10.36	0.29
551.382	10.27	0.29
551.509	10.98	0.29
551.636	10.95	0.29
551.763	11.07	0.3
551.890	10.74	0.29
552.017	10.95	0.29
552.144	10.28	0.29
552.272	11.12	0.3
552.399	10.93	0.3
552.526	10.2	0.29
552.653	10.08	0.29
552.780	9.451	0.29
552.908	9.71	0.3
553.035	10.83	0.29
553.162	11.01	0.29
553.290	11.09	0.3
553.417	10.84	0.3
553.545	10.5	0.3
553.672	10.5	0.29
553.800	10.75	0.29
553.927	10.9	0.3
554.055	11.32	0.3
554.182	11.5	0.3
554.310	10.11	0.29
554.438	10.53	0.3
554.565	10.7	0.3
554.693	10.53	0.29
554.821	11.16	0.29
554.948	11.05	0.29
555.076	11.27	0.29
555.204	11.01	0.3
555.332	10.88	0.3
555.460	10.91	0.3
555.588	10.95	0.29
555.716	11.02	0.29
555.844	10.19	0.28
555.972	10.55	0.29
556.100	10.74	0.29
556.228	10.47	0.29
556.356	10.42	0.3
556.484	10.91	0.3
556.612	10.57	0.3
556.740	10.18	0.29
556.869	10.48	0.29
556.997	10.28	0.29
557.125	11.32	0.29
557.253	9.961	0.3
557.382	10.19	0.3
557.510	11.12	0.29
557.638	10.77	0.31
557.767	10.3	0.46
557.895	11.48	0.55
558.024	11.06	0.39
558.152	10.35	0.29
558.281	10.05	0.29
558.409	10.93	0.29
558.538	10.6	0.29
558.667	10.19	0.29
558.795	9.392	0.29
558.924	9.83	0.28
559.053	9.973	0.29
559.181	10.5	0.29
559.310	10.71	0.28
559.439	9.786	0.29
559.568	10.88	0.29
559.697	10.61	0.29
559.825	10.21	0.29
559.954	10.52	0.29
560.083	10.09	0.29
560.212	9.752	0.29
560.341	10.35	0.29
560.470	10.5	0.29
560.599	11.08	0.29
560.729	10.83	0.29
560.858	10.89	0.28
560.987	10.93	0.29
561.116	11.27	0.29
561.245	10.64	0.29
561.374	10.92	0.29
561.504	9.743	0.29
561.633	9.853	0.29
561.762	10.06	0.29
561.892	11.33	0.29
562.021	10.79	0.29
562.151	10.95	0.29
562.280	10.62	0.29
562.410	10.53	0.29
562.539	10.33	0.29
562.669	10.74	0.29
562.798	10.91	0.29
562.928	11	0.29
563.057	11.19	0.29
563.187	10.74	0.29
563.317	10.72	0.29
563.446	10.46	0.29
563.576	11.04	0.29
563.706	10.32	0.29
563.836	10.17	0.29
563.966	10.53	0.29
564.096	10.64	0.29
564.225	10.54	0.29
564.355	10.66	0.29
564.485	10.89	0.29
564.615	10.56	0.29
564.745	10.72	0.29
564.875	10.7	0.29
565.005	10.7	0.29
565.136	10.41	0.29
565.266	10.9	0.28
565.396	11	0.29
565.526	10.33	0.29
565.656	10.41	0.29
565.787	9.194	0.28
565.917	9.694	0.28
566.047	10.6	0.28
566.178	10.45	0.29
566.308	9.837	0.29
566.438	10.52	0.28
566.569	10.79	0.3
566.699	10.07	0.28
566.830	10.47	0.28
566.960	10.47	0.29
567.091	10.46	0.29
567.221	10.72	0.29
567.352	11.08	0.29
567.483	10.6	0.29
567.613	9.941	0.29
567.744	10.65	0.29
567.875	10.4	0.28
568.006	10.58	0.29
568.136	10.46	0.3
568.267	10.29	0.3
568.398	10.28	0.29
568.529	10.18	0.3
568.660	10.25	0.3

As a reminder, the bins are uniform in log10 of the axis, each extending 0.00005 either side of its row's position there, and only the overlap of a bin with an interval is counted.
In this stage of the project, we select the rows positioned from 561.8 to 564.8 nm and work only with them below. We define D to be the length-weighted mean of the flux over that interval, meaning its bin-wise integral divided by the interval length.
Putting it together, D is 10.7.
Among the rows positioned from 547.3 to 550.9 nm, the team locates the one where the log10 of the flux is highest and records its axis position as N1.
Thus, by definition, 550.494 nm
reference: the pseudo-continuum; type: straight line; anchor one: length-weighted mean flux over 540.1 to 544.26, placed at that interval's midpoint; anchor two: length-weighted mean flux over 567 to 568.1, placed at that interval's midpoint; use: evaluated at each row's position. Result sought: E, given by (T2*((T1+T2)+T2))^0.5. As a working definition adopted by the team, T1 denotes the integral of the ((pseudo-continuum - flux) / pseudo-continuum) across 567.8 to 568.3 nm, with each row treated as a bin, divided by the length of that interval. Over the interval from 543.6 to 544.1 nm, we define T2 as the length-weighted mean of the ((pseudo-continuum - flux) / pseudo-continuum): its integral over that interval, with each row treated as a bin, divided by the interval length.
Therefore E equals 0.06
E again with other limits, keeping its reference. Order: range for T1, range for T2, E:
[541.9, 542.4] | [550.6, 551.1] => 0.03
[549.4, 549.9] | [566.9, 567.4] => 0.02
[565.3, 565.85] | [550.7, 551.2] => 0.03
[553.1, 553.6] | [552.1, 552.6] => 0.02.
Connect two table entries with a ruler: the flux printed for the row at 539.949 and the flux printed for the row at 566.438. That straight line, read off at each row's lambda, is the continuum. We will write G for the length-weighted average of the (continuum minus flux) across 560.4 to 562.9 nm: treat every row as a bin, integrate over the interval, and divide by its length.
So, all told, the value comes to -0.05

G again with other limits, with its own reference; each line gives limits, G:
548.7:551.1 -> 0.13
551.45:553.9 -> 0.20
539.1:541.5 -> 0.82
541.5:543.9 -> 0.43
